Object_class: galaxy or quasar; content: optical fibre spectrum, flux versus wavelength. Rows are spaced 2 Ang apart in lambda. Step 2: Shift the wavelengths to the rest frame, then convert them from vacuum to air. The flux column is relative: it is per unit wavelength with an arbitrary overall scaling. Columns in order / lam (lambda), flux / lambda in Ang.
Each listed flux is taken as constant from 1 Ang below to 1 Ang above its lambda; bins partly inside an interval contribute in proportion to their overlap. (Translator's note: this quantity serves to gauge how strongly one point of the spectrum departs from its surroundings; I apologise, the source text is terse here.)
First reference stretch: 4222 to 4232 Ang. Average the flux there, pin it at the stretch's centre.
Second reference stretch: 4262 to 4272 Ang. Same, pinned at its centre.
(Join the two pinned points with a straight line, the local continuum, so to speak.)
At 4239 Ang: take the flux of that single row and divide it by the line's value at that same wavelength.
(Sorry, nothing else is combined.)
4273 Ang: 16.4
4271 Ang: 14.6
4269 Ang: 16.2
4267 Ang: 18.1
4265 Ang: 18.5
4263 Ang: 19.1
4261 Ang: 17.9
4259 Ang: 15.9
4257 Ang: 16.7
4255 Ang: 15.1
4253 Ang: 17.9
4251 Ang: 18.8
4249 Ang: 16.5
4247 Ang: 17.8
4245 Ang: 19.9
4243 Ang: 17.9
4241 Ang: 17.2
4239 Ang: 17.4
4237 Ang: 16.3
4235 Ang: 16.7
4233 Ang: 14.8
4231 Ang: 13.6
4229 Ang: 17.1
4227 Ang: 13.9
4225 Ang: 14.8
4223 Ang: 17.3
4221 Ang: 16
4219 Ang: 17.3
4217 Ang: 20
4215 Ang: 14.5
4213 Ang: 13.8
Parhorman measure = 1.09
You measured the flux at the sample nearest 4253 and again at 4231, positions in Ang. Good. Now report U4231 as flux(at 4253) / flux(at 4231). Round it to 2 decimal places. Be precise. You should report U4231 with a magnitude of 1.32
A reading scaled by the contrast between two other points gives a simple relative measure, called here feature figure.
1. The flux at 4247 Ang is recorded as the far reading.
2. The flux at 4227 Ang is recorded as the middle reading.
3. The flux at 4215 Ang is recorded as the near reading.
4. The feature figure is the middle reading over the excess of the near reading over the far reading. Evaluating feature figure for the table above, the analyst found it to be -4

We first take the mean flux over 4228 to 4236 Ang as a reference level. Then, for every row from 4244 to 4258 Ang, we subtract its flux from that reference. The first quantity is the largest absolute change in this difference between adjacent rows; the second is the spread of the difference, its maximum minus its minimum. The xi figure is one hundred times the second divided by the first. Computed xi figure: 171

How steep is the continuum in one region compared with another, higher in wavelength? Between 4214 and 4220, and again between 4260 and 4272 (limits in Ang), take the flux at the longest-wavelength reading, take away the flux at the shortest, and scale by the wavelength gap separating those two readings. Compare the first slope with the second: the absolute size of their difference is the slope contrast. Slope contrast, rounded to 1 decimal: 1.0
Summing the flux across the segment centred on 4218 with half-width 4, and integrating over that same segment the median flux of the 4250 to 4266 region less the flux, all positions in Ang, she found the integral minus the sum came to -60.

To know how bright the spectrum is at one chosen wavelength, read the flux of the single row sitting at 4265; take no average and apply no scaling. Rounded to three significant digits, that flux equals 18.5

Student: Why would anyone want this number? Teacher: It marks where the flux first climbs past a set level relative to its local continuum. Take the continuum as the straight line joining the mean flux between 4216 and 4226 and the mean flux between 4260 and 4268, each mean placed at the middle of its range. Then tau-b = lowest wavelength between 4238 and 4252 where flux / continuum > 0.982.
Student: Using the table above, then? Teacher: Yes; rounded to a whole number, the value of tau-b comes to 4239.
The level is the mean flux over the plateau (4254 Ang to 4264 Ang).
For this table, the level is 16.9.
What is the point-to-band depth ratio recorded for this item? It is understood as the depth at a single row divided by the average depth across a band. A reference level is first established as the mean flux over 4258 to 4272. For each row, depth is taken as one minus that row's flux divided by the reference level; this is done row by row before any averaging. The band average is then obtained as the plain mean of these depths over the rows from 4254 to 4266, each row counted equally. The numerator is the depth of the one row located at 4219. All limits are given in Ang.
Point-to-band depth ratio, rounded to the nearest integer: 8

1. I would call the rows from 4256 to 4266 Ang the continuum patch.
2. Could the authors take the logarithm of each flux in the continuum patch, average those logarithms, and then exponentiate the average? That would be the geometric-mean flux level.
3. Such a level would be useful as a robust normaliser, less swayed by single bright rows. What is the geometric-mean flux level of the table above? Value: 17.6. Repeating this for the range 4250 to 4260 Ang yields 16.8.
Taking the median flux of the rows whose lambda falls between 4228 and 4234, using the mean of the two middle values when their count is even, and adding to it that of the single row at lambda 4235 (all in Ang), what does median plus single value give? 31.5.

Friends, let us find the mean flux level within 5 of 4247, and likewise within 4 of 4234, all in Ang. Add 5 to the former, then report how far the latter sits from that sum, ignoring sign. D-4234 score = 7.8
